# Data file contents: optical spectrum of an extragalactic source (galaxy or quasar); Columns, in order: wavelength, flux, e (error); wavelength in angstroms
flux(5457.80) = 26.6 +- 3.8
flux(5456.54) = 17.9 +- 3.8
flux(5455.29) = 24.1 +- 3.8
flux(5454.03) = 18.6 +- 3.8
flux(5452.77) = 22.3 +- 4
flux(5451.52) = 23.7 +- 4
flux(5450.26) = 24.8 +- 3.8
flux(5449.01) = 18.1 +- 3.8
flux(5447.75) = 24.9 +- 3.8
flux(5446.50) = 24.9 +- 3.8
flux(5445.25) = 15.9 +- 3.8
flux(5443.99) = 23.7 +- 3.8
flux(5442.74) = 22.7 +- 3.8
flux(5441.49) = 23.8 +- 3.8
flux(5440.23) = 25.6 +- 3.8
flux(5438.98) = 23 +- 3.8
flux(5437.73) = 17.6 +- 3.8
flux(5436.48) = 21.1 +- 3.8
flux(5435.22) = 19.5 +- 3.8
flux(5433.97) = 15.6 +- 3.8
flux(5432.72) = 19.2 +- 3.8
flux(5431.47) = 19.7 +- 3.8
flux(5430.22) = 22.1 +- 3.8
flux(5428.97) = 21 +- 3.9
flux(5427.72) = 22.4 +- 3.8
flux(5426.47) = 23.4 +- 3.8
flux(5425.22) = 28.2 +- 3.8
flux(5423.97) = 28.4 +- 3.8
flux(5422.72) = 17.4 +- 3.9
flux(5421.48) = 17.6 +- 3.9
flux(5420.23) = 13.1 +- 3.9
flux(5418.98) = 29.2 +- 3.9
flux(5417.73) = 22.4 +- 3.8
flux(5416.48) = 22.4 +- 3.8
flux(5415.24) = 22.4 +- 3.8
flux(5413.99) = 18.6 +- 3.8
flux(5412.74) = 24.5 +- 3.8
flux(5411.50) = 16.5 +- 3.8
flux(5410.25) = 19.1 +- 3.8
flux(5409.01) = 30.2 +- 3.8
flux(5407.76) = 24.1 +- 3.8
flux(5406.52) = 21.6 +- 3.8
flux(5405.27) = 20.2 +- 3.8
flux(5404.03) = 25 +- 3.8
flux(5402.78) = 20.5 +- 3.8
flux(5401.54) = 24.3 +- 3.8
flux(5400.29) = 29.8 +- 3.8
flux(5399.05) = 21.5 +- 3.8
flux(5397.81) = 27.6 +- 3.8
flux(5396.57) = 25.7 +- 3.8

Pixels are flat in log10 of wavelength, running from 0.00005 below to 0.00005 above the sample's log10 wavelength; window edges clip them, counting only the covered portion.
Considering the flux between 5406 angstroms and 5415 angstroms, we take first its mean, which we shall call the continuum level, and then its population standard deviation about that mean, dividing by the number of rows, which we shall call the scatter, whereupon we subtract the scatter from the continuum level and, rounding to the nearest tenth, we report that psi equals 17.8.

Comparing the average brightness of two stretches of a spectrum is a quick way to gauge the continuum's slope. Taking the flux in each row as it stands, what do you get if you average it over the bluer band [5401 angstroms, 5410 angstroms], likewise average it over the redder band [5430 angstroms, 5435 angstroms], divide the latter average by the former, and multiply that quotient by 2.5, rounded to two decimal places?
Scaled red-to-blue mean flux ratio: 2.02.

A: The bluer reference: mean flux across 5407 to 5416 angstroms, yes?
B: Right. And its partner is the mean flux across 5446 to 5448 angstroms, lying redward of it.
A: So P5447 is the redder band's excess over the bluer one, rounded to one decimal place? 2.7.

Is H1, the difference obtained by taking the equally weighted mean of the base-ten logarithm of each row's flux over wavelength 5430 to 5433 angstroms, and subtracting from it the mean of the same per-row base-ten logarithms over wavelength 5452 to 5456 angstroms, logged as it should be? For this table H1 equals -0.03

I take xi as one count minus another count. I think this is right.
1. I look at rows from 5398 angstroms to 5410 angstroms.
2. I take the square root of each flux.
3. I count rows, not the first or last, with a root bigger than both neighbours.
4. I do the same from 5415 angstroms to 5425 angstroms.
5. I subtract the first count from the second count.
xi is 0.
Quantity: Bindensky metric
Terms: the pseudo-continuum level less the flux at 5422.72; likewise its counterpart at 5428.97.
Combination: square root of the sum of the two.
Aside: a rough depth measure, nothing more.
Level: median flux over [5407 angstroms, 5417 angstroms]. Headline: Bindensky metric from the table 2.5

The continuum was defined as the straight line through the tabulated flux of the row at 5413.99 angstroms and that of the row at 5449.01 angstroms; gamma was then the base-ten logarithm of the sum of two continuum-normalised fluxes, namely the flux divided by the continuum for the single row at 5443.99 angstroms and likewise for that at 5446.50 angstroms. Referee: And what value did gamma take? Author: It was 0.43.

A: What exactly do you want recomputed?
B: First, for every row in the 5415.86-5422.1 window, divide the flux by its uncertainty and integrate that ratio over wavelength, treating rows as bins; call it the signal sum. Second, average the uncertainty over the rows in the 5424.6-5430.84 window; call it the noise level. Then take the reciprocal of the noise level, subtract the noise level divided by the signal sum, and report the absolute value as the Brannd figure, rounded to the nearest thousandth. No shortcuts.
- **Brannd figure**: 0.149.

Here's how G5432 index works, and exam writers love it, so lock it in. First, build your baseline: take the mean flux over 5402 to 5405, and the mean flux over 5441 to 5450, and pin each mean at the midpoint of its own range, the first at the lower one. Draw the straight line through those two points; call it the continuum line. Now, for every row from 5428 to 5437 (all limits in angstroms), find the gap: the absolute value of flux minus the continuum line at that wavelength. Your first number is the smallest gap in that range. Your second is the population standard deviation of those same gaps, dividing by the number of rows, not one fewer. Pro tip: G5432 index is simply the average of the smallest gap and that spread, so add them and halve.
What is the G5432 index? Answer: 1.05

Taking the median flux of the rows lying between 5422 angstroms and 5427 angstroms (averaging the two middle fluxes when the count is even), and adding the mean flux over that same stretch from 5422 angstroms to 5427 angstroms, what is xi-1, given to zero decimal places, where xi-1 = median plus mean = 50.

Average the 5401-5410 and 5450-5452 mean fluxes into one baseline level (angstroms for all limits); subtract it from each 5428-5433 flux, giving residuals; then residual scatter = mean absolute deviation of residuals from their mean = 1.05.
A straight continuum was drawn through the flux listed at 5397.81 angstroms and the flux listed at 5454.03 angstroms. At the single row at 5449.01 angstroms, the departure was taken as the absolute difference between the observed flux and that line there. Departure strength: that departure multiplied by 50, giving 65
